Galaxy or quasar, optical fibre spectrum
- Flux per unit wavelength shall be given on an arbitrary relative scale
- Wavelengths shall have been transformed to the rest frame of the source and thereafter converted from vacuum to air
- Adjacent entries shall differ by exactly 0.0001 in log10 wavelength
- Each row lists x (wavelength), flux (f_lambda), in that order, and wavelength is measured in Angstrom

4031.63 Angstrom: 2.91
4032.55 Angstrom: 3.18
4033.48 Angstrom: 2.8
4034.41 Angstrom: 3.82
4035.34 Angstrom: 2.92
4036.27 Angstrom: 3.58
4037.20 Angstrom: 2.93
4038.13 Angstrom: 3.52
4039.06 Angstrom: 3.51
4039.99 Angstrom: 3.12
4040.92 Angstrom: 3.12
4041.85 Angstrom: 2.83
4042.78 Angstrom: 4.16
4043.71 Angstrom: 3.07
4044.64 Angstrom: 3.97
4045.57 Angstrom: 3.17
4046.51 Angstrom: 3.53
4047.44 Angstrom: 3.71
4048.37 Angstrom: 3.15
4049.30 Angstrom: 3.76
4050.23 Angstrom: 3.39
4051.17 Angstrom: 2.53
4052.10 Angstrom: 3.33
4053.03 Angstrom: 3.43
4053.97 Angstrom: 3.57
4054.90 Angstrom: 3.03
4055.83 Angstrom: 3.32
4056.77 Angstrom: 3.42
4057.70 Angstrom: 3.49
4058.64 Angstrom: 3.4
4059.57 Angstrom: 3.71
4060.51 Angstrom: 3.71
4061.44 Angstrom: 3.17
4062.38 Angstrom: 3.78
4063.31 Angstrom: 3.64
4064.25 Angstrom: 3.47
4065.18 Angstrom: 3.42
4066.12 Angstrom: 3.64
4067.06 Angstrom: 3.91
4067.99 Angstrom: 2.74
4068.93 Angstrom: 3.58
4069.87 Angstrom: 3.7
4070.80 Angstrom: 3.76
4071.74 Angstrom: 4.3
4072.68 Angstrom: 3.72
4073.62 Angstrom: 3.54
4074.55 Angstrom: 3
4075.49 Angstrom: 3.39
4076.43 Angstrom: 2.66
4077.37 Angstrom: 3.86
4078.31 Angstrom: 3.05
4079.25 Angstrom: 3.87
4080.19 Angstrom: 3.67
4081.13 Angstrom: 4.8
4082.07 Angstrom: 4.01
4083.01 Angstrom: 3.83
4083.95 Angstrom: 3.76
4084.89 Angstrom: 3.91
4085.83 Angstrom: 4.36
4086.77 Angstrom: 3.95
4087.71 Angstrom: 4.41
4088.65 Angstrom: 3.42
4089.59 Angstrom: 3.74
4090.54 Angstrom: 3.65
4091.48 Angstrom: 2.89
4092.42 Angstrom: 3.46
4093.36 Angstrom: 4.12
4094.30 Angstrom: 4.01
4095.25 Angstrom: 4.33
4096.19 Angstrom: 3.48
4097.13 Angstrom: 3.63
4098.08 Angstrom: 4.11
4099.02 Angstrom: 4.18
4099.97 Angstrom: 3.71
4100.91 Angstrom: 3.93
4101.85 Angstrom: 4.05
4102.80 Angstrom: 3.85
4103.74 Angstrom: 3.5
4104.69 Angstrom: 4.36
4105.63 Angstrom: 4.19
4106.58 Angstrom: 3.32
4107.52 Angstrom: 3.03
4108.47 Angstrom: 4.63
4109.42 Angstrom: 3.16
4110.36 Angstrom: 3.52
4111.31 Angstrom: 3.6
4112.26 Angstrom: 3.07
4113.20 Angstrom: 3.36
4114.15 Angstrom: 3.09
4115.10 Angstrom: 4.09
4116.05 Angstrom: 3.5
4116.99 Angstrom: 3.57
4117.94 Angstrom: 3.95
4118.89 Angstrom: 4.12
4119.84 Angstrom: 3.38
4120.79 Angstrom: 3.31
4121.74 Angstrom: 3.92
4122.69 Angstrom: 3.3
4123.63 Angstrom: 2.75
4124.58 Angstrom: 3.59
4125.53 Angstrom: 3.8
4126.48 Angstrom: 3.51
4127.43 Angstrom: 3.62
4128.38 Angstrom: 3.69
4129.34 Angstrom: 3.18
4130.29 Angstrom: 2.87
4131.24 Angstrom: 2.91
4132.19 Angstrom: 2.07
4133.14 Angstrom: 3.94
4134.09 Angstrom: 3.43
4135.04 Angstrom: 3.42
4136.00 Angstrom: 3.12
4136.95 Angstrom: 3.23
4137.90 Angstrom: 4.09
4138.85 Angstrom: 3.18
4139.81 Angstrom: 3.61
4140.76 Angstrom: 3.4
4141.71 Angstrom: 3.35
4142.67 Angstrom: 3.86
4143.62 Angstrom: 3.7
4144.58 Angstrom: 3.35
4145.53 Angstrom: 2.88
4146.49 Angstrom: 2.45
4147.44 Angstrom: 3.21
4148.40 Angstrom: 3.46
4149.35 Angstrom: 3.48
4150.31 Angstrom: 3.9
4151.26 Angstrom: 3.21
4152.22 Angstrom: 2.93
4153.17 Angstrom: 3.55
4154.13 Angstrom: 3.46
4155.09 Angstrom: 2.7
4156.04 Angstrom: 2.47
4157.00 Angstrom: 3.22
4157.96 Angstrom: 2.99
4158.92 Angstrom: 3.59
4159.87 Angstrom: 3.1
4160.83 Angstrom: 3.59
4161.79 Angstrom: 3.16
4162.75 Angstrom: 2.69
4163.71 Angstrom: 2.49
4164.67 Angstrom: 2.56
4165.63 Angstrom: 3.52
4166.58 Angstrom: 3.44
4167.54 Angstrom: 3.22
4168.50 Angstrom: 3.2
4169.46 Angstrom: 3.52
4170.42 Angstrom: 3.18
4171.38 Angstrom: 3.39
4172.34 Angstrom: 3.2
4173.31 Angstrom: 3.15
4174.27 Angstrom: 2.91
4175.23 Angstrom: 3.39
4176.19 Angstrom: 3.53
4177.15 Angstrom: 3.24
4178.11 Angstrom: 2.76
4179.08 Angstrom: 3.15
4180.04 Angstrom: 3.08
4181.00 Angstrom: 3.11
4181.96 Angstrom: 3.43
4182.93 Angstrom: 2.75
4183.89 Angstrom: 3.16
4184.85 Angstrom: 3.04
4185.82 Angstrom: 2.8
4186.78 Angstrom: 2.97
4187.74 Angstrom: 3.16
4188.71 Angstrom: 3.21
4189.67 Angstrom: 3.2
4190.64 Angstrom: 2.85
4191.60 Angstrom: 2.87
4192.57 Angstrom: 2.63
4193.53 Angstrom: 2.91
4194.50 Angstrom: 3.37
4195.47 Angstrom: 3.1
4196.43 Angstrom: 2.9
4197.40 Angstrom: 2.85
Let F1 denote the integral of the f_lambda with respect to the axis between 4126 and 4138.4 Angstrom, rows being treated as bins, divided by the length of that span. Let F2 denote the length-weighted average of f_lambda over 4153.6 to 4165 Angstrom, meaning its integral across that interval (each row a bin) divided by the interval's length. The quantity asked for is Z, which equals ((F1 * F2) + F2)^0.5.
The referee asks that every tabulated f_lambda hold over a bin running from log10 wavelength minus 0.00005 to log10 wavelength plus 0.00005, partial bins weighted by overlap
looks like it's 3.60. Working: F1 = 3.31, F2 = 3.0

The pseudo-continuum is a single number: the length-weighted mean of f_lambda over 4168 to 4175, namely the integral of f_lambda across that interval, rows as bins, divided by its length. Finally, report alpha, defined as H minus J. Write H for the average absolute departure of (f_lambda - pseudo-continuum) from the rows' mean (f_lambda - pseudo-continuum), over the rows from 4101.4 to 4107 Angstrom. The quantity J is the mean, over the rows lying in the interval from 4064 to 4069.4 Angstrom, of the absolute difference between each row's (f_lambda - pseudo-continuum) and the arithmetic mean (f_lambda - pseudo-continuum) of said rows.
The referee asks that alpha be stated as 0.07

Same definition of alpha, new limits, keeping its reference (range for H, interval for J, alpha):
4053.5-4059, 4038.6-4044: -0.22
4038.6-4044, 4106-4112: -0.03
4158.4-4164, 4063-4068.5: 0.08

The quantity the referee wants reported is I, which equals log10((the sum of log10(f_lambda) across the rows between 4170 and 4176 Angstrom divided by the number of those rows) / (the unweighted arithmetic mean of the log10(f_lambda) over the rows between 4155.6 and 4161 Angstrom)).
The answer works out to 0.008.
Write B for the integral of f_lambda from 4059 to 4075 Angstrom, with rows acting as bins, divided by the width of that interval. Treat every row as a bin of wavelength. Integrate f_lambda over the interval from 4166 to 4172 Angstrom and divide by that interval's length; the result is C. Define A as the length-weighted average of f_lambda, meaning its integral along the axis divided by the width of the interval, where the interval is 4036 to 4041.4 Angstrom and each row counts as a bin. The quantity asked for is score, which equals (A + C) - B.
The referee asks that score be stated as 3.0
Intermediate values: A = 3.3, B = 3.6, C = 3.33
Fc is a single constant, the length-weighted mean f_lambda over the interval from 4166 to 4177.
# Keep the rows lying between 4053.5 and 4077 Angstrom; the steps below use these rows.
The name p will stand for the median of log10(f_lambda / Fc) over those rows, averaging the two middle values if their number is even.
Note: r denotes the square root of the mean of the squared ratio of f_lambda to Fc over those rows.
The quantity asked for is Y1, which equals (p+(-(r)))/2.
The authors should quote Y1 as -0.516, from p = 0.032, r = 1.06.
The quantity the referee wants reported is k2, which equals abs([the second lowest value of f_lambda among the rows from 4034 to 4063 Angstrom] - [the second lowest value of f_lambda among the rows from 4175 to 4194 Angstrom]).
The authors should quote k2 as 0.08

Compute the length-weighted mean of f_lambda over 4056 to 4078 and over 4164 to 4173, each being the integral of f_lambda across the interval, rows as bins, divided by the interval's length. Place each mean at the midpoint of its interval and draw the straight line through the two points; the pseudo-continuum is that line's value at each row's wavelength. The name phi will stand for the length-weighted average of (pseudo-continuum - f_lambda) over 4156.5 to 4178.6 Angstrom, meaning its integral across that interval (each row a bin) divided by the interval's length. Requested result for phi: 0.06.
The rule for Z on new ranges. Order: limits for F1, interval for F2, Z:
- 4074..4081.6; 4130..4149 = 3.86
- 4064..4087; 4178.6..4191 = 3.79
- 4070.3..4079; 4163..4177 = 3.78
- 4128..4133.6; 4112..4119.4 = 3.84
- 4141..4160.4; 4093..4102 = 4.10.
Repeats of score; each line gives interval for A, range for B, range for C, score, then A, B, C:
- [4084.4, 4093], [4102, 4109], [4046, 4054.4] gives 3.3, 3.8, 3.8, 3.37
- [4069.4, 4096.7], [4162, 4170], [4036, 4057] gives 4.0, 3.7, 3.1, 3.35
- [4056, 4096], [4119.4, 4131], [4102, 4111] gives 4.0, 3.7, 3.4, 3.74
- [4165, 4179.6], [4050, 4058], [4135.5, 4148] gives 3.3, 3.2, 3.3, 3.34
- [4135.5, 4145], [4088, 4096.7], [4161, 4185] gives 2.9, 3.5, 3.7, 3.14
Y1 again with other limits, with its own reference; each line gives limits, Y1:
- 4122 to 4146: -0.507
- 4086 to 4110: -0.548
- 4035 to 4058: -0.505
